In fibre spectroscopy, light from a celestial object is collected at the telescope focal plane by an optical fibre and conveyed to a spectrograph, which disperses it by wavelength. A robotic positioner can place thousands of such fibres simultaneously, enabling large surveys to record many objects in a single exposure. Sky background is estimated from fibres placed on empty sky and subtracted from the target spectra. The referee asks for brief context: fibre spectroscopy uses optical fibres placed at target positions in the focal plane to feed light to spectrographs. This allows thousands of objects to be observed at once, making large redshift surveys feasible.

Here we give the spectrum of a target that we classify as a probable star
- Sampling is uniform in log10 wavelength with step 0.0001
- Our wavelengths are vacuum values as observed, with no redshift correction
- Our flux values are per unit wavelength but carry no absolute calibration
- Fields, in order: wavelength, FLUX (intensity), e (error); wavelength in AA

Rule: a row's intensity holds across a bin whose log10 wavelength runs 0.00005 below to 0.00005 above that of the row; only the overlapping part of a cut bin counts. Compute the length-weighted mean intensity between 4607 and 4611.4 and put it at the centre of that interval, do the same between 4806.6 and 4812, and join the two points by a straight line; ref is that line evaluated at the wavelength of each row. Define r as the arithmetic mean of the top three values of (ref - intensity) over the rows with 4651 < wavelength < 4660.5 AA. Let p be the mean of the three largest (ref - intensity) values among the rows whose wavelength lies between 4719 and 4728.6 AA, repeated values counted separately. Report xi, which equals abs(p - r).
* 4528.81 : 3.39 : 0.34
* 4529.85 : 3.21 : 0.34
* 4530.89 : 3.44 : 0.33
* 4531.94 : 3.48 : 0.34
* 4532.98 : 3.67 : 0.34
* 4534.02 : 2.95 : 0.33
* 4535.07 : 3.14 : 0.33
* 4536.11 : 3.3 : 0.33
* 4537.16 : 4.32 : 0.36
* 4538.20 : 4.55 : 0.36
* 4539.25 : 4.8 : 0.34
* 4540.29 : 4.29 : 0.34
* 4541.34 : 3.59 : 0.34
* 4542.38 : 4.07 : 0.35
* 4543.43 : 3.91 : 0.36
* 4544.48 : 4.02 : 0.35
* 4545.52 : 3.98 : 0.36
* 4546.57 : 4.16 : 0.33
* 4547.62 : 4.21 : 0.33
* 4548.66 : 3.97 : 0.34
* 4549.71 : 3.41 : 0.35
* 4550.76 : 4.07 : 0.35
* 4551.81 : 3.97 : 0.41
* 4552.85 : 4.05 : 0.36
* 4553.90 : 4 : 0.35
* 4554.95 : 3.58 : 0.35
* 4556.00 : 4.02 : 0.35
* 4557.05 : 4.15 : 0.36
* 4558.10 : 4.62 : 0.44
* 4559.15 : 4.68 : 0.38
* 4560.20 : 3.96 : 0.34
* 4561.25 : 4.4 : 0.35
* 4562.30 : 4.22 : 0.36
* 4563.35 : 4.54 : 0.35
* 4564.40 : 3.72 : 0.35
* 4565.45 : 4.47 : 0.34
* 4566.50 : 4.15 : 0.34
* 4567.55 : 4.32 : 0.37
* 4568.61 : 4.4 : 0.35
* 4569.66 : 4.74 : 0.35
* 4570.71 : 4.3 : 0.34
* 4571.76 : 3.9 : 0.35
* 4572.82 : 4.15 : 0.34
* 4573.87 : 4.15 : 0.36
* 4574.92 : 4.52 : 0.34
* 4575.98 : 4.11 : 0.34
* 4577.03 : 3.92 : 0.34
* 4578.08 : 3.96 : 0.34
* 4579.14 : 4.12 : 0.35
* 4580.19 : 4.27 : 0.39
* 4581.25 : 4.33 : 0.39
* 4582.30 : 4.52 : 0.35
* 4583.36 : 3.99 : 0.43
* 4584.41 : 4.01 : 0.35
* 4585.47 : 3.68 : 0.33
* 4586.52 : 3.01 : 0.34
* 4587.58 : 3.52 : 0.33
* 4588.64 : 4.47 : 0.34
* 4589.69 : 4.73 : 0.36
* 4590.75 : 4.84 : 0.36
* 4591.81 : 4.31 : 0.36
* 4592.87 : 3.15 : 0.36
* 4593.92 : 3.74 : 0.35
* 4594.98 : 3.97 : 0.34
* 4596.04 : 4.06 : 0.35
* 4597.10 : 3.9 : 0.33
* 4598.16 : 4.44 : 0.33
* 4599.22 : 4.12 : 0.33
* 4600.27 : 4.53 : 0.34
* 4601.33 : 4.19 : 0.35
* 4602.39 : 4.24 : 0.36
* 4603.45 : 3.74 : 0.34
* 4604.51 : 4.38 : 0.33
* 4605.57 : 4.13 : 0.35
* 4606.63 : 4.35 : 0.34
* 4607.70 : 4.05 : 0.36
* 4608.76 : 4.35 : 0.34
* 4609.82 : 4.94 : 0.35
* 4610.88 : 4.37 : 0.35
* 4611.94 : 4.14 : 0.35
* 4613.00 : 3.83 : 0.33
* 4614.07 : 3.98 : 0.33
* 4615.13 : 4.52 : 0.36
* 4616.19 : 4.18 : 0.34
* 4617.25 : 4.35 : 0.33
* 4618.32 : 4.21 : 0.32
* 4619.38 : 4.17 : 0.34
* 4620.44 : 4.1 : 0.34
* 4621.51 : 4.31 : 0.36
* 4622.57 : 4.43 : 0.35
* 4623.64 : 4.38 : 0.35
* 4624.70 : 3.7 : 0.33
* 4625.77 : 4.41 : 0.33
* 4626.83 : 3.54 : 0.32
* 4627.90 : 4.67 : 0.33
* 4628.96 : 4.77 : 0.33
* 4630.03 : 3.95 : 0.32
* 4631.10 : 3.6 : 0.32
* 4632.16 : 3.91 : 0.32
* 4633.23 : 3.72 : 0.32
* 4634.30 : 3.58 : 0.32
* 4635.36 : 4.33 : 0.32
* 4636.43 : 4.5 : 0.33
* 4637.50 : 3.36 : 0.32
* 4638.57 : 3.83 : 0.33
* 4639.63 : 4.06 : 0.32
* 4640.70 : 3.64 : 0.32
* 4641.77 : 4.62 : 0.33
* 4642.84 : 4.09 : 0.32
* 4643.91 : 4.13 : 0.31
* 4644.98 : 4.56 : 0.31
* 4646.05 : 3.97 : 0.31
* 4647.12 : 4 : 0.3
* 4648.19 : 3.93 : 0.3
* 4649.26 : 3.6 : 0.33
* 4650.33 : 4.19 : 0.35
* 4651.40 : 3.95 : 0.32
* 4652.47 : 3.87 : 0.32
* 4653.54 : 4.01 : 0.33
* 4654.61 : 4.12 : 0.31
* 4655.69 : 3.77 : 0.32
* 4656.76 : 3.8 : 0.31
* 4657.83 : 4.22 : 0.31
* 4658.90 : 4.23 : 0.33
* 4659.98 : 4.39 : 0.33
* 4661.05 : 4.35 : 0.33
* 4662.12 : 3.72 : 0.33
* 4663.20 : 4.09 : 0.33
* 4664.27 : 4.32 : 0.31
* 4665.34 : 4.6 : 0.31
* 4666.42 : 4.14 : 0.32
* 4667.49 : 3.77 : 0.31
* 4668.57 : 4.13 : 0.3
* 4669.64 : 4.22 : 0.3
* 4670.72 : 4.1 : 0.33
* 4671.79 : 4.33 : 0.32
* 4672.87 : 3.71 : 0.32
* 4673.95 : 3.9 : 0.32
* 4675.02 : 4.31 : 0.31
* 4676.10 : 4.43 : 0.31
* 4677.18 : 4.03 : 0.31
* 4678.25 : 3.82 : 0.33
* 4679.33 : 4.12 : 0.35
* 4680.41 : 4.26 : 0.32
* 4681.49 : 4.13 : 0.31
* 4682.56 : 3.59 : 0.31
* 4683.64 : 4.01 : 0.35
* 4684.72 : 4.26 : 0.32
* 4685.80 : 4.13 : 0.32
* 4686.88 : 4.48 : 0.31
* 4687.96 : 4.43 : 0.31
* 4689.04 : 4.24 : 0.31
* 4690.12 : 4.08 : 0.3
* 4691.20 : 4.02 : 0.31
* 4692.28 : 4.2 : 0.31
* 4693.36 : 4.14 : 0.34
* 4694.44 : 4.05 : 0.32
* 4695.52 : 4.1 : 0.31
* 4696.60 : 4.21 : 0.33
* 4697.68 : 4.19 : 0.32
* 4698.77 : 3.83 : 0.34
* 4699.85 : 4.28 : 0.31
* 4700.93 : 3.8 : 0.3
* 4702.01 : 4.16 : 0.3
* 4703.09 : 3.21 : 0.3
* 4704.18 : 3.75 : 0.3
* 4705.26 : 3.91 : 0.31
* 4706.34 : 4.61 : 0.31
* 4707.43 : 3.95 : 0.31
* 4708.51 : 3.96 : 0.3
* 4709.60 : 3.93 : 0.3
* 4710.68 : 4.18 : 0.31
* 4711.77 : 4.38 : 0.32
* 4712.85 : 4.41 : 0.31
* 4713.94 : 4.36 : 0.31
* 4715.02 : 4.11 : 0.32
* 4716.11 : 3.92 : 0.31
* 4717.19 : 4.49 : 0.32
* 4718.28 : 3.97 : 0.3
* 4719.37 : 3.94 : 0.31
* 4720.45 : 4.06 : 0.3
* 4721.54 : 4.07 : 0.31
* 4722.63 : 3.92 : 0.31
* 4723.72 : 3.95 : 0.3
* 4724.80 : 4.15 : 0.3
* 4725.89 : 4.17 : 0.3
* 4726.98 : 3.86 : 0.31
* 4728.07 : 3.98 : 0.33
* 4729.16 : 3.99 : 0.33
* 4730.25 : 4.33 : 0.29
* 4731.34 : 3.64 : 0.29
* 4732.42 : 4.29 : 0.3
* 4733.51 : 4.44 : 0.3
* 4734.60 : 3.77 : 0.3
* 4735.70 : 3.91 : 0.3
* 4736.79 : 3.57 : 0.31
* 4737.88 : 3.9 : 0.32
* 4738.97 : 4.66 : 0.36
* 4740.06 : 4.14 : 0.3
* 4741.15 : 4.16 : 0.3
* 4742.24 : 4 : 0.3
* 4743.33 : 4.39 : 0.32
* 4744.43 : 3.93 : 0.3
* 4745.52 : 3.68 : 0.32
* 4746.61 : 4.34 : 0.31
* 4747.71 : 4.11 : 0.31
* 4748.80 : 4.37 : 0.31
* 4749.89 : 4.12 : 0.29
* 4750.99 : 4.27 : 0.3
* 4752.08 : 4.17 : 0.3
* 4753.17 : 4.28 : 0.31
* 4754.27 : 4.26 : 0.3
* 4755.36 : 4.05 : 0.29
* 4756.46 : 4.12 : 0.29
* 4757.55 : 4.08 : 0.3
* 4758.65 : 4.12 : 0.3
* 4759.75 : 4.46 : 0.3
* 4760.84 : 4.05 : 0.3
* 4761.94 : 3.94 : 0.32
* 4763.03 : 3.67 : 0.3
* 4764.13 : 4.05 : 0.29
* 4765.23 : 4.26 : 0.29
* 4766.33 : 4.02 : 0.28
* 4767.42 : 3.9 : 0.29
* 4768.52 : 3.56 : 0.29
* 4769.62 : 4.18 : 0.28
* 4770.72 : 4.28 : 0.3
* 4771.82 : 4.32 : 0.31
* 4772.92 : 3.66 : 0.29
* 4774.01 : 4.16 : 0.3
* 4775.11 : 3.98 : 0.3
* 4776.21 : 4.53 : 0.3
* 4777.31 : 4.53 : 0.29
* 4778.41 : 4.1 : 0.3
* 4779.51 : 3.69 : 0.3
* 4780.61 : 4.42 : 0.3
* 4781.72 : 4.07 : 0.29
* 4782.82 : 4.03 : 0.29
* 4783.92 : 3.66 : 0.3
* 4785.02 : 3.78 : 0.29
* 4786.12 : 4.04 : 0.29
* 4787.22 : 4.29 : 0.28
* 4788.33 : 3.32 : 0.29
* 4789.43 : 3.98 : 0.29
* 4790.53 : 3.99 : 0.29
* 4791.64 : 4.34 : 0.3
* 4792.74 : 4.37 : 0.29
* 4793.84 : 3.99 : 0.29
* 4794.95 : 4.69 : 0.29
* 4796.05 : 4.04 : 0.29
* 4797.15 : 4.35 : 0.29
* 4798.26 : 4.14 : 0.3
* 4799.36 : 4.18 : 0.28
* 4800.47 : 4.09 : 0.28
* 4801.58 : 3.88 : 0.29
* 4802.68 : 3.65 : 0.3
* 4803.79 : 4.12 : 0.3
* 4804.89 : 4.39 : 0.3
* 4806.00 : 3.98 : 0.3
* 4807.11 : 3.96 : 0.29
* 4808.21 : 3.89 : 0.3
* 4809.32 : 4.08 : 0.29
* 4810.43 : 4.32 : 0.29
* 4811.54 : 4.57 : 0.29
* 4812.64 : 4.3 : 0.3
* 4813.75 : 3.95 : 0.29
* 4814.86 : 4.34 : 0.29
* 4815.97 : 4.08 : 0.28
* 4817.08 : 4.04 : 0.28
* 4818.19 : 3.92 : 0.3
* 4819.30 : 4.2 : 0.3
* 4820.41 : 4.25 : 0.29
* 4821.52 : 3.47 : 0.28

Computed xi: 0.18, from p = 0.36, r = 0.55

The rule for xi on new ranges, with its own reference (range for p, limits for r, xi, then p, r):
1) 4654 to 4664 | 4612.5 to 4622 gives 0.15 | 0.59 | 0.44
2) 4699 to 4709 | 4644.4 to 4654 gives 0.14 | 0.71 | 0.57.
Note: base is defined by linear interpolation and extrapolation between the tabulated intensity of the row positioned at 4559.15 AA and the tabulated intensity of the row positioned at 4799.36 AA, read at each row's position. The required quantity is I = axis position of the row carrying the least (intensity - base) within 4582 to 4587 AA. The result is 4586.52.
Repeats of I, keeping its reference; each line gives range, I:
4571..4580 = 4571.76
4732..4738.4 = 4736.79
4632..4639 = 4637.50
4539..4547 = 4541.34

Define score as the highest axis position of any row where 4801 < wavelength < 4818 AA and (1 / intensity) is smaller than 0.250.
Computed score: 4817.08 AA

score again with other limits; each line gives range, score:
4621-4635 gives 4628.96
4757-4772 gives 4771.82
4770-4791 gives 4787.22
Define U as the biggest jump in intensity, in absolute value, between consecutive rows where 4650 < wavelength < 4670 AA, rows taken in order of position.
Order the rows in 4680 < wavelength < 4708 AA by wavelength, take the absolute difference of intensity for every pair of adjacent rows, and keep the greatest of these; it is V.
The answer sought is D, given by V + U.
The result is 1.58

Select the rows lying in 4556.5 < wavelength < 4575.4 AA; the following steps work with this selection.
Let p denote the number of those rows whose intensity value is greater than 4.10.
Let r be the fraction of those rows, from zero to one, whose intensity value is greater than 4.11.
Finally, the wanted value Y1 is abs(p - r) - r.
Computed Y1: 13.3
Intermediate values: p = 15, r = 0.83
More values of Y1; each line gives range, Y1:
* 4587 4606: 9.8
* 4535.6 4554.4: 5.3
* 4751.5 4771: 8.0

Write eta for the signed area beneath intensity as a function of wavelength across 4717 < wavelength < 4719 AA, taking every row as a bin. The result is 8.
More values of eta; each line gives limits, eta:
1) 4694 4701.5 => 31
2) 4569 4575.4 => 28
